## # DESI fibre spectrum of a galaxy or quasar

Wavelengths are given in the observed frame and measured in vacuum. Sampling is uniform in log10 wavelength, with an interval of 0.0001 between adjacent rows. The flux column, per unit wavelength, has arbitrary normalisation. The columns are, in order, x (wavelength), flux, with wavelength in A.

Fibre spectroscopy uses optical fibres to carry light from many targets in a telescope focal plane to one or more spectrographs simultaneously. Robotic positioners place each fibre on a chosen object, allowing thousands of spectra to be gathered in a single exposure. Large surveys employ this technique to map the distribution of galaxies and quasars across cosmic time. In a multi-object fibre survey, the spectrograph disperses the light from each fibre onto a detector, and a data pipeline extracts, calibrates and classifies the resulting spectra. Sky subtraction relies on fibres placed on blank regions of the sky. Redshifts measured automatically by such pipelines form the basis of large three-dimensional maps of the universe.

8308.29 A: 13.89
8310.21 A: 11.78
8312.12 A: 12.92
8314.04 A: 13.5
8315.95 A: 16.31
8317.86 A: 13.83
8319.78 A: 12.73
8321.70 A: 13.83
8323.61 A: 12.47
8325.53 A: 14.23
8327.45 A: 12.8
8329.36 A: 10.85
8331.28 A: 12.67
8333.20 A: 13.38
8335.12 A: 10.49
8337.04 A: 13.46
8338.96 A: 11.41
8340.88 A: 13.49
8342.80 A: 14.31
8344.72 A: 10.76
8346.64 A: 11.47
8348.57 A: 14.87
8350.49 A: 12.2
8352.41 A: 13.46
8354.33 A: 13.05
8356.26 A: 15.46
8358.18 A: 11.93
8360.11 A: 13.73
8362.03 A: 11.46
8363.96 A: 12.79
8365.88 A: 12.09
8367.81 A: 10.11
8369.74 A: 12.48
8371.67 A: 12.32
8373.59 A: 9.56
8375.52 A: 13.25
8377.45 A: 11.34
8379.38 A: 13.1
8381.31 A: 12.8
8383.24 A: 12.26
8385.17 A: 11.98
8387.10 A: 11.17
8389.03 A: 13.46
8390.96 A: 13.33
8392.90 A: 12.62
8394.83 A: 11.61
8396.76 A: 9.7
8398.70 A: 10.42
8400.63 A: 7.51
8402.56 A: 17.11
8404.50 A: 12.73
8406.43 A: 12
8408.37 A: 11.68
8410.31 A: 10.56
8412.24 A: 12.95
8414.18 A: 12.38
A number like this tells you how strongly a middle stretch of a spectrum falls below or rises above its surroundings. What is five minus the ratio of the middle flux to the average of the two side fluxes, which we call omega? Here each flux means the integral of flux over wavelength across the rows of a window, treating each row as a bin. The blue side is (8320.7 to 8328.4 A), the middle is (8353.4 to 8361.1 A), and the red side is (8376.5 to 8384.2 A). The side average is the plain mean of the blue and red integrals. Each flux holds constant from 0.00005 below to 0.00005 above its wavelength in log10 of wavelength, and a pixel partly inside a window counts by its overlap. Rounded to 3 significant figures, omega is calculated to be 3.95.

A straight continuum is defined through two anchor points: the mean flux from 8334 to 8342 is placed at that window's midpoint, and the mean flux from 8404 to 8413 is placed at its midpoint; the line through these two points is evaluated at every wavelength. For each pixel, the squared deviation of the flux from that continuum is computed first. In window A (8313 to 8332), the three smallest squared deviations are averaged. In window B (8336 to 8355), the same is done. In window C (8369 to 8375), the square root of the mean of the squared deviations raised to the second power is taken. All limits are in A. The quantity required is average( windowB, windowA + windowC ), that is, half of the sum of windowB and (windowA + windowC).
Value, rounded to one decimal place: 2.1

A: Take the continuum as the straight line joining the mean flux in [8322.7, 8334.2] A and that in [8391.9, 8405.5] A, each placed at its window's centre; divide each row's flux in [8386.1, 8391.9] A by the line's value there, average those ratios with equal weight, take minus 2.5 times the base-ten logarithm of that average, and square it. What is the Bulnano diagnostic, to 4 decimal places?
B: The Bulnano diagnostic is 0.0055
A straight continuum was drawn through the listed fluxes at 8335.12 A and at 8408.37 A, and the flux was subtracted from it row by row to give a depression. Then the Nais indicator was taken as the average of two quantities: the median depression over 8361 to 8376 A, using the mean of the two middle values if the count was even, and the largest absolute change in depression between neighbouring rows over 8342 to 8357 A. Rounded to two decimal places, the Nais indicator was 1.21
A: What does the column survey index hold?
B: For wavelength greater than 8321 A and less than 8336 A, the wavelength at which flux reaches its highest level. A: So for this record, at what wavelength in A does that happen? 8325.53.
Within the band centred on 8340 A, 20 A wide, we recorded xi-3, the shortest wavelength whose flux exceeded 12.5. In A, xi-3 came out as 8331.28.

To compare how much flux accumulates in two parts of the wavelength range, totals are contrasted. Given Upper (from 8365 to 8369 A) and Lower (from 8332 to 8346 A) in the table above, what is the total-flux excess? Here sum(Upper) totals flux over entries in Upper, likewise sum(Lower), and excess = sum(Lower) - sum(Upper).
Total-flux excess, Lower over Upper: 65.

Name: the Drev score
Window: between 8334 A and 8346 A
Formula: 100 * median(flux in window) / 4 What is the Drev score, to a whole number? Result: 311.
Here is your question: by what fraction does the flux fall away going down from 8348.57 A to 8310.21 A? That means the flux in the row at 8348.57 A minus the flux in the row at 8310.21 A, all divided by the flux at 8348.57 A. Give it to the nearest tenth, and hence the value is 0.2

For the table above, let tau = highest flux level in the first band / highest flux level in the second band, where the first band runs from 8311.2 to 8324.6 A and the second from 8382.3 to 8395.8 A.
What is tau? 1.2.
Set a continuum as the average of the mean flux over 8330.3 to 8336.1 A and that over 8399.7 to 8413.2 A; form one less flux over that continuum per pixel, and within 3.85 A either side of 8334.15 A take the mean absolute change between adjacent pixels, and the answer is 0.18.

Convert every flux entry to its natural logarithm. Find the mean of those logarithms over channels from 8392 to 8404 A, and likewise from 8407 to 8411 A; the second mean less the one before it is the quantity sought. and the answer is 0.00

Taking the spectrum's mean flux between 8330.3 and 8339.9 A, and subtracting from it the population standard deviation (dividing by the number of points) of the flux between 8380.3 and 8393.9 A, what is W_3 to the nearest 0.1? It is 11.5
